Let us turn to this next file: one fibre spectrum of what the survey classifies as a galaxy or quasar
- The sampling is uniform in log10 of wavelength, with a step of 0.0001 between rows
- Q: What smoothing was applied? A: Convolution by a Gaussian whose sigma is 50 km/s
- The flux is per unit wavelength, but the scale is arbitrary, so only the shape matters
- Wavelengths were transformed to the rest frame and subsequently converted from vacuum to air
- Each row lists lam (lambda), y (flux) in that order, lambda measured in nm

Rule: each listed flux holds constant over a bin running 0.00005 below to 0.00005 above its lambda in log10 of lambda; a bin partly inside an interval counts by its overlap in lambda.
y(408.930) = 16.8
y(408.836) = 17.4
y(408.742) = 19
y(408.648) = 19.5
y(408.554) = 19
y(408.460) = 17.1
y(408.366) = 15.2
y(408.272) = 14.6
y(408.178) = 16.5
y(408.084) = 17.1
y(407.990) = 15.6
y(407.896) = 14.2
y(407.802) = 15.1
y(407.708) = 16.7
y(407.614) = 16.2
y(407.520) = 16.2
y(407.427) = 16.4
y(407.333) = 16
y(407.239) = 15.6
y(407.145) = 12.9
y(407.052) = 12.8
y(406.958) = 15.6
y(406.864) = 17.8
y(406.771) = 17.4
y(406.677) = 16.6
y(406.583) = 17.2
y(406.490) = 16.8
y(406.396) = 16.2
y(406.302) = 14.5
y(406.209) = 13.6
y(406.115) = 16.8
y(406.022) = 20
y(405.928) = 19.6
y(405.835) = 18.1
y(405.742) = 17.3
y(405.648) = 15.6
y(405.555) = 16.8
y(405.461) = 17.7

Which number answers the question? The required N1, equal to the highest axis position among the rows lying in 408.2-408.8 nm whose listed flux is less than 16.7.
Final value 408.366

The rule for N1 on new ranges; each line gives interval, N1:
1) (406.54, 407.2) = 407.145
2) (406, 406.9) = 406.677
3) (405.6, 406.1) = 405.648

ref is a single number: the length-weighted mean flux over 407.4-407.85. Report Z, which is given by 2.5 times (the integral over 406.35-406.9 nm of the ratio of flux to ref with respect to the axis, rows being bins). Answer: 1.4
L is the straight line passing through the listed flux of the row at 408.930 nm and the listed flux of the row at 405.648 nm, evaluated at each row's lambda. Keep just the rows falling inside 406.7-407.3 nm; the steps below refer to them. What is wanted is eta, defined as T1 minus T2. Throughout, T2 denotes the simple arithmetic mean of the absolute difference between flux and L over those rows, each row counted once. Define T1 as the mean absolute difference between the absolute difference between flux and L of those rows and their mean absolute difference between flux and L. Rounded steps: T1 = 1.0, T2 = 1.8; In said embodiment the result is -0.8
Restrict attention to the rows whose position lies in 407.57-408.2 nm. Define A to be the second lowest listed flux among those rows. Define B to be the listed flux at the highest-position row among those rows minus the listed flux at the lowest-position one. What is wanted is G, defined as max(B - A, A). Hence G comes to 15.1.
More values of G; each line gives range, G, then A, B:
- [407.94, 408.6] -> 15.2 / 15.2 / 3.4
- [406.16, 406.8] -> 14.5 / 14.5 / 3.8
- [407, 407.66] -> 12.9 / 12.9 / 3.4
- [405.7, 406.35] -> 14.5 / 14.5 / -2.8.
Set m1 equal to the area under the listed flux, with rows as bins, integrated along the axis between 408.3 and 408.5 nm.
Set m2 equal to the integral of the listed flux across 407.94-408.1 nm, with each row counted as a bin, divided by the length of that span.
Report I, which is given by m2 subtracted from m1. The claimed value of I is -13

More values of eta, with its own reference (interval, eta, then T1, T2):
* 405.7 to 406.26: -1.6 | 1.0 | 2.6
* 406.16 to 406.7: -0.6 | 0.5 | 1.1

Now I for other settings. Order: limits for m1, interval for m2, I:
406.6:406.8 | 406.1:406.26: -11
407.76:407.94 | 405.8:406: -16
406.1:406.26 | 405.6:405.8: -14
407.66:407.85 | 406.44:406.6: -14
